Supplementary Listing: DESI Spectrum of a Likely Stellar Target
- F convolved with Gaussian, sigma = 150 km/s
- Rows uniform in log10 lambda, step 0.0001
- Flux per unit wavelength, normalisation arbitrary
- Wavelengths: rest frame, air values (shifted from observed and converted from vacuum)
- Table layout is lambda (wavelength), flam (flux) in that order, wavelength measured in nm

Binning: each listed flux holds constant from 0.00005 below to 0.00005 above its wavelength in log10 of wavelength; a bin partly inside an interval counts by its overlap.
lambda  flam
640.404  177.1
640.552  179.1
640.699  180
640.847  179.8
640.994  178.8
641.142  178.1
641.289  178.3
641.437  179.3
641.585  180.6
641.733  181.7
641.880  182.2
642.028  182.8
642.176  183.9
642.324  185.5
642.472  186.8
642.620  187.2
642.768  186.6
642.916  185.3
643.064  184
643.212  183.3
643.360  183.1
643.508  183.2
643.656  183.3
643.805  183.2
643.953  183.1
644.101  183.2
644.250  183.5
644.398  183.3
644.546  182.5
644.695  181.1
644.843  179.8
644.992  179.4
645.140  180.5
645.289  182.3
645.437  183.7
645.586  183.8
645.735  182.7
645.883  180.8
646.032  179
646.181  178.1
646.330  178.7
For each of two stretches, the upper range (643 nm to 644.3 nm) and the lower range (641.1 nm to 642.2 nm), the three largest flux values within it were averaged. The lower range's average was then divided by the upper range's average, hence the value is 1.00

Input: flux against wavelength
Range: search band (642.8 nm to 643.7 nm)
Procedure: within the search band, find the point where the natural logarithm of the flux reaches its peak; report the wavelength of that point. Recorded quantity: 642.916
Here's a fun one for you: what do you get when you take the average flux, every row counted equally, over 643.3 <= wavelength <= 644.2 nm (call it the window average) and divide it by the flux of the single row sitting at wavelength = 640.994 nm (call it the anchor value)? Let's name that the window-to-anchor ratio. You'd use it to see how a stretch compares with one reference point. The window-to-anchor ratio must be 1.02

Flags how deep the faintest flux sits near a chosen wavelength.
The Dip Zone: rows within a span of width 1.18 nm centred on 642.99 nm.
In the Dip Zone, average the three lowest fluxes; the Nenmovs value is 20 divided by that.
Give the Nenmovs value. 0.109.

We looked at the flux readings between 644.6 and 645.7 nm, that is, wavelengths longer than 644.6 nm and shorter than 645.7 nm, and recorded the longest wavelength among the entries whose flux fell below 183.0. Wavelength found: 645.289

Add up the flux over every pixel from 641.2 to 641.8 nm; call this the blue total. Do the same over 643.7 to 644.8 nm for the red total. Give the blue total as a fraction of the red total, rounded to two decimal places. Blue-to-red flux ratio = 0.56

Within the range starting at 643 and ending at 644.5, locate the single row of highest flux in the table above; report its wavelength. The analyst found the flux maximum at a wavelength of 643.064 nm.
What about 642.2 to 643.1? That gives 642.620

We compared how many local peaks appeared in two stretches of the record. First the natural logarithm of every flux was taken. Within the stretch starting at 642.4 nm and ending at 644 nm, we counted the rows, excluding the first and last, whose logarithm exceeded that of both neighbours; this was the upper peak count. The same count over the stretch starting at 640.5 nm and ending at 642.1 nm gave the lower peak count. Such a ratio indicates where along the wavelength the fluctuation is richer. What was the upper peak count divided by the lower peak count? 2.0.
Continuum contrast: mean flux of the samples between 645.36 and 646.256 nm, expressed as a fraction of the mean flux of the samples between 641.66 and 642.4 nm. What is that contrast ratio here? 0.99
